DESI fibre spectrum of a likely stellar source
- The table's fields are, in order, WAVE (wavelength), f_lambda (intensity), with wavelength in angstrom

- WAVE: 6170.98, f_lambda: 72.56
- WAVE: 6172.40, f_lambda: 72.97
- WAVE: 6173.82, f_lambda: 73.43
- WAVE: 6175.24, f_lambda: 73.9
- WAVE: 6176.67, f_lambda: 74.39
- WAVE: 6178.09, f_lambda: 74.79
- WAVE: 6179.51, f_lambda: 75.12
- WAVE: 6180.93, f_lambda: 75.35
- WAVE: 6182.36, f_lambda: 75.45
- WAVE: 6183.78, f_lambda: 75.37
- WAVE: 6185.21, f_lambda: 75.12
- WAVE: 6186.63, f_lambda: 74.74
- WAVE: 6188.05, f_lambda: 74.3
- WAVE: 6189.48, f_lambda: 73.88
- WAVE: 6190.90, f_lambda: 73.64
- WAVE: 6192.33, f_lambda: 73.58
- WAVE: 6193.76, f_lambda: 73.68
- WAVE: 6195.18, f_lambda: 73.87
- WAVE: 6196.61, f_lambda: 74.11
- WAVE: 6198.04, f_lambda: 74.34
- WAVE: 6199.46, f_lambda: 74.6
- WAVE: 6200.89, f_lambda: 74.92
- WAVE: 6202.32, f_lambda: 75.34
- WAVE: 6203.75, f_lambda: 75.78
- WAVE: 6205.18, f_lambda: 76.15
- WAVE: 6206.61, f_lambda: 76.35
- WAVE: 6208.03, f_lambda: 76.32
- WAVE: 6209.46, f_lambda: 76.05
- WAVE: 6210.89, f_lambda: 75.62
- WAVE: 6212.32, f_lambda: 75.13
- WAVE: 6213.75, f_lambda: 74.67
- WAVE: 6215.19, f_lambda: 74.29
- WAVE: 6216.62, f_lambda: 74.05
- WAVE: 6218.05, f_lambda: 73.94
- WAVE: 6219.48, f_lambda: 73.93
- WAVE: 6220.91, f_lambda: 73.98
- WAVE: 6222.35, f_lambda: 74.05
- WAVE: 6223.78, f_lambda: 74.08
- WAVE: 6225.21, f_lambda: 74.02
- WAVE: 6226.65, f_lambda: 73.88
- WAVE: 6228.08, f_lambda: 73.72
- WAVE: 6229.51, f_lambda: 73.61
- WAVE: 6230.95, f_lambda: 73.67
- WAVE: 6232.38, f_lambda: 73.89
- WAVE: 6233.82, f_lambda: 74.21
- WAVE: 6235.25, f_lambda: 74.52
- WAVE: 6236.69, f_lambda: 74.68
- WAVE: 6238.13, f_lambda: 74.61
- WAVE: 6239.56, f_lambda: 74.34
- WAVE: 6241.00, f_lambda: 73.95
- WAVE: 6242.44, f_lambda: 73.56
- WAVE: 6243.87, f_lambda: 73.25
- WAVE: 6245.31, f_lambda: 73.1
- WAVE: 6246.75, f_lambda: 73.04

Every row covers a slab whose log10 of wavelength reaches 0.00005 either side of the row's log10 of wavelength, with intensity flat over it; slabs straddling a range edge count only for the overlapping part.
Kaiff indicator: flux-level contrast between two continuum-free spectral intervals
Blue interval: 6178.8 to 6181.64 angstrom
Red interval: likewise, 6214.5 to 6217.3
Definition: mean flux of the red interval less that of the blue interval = -1.1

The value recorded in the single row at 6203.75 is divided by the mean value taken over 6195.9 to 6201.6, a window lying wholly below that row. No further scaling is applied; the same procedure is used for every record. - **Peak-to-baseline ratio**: 1.02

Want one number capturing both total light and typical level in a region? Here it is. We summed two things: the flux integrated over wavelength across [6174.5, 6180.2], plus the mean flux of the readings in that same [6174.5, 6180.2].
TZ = 499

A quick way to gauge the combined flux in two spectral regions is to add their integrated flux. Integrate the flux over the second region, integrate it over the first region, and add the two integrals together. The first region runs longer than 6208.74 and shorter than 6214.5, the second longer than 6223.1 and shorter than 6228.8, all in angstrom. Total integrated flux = 855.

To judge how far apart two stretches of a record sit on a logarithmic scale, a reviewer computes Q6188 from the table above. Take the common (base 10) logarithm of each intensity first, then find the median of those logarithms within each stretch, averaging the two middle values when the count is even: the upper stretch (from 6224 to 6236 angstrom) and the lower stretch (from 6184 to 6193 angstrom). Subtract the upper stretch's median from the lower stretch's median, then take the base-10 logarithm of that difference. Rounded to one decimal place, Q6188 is -2.9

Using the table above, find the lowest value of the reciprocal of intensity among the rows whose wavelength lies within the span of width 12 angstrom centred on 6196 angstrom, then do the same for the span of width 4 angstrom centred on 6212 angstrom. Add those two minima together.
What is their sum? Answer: 0.0266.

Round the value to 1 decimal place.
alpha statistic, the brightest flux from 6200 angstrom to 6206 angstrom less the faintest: 1.2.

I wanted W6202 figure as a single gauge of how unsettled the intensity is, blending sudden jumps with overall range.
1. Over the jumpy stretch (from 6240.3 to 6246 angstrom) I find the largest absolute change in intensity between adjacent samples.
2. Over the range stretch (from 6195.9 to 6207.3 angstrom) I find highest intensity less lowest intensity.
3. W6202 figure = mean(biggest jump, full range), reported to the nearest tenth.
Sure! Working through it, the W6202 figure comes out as 1.3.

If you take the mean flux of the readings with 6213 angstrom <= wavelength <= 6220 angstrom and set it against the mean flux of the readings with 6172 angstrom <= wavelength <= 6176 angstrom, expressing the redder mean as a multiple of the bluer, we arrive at 1.010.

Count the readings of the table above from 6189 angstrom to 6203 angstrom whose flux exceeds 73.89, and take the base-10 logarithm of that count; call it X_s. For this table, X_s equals 0.70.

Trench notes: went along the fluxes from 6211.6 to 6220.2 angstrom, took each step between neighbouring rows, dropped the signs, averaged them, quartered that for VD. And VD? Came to 0.060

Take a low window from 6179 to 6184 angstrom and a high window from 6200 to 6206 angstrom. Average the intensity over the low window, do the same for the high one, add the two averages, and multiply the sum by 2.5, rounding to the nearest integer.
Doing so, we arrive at 377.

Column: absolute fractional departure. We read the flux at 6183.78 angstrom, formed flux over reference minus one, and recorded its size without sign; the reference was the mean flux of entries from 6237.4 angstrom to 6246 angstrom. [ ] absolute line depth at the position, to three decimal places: 0.021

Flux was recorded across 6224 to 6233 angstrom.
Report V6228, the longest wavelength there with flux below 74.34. 6232.38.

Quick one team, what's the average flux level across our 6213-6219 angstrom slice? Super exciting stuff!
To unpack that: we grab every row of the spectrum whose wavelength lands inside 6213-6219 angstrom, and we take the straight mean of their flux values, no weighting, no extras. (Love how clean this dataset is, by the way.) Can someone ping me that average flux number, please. 74.2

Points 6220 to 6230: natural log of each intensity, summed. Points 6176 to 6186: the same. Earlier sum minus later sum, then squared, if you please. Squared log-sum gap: 0.012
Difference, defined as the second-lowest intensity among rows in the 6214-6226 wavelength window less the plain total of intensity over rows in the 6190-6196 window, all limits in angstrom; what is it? -221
